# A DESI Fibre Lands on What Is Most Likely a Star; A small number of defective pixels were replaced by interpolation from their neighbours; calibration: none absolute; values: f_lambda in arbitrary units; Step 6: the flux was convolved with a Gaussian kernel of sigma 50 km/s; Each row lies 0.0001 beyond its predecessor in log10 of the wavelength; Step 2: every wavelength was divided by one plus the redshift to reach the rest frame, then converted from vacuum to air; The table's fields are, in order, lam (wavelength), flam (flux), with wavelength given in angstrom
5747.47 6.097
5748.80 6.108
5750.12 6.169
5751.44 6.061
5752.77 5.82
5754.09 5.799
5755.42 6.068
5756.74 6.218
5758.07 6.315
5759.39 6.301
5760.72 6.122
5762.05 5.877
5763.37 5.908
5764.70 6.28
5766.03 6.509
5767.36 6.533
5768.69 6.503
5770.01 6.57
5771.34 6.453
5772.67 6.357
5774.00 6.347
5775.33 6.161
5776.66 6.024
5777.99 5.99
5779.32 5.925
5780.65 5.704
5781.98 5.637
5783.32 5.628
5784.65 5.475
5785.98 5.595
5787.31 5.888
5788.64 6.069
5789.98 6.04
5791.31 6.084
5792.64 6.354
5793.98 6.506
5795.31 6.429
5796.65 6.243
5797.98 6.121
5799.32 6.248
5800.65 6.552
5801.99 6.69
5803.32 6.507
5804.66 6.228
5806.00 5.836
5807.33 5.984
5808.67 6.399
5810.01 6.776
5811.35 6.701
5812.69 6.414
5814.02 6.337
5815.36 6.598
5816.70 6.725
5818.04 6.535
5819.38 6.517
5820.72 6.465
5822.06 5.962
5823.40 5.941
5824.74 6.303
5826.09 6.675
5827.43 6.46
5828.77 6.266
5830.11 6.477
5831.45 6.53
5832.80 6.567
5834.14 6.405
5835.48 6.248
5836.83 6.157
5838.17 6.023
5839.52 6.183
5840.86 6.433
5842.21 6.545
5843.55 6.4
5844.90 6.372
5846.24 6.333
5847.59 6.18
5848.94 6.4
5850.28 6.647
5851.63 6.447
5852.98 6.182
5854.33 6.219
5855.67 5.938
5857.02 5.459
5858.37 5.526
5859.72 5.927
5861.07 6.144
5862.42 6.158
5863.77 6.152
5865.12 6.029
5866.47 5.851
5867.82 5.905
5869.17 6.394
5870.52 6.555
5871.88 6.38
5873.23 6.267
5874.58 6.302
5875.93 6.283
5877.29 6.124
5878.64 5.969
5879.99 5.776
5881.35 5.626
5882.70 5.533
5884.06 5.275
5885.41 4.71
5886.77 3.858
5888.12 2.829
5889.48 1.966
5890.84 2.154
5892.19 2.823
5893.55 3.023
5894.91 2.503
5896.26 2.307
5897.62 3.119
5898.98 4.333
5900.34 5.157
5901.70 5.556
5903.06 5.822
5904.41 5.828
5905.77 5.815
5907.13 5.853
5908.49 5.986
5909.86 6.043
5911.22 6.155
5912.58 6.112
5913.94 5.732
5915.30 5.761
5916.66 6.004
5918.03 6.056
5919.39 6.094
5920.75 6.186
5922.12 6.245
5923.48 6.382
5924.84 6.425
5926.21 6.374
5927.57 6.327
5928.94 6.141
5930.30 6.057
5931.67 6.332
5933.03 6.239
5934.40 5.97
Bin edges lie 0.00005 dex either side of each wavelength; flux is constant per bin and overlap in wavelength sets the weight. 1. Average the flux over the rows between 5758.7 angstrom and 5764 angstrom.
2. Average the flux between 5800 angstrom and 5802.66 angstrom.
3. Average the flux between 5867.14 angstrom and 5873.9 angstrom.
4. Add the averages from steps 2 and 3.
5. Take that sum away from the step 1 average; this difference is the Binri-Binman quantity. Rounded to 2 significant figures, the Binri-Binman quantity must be -6.9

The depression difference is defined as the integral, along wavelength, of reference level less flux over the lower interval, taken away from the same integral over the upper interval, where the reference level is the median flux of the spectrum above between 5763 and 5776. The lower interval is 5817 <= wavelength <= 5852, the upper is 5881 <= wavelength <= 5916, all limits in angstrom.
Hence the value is 62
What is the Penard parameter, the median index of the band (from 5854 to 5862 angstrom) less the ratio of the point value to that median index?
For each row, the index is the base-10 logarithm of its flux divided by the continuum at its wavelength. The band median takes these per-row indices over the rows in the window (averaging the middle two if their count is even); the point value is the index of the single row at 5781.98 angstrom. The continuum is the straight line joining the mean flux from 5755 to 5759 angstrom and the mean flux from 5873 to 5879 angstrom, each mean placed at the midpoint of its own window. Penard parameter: -2.2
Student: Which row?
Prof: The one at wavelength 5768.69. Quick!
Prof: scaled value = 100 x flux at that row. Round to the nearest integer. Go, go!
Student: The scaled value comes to 650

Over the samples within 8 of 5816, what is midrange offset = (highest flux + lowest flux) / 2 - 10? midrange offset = -3.64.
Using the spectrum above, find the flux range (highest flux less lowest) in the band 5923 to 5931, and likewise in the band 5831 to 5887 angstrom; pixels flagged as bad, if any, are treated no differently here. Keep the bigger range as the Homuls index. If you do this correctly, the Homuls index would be 2.8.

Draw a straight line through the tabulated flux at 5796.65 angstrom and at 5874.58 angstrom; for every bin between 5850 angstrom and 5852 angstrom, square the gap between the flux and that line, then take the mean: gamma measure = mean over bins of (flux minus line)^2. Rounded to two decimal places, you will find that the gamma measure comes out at 0.08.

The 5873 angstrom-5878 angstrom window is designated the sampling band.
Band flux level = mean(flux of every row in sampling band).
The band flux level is 6.24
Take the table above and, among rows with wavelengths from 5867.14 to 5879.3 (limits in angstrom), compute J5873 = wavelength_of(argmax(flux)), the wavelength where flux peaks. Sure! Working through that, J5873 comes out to 5870.52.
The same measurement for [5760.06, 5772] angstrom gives 5770.01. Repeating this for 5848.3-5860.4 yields 5850.28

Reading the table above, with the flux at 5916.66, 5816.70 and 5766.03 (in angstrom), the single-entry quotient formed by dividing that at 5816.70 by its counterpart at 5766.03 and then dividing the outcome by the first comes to 0.172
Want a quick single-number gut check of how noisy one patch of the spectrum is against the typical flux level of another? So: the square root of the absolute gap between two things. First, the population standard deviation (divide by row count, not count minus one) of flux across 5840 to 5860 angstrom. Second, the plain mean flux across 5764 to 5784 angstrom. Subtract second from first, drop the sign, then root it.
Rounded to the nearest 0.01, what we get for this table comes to 2.42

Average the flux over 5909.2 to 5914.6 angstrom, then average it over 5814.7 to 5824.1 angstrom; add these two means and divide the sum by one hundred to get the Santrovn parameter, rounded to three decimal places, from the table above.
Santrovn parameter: 0.124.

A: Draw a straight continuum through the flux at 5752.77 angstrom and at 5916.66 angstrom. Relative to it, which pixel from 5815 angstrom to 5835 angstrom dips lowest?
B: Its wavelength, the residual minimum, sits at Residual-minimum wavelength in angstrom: 5823.40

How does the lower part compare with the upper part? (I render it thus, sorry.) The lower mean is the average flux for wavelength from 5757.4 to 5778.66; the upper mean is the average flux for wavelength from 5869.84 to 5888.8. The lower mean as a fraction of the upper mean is 1.13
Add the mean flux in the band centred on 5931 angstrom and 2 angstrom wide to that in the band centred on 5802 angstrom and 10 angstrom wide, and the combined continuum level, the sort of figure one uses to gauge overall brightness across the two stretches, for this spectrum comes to 12.5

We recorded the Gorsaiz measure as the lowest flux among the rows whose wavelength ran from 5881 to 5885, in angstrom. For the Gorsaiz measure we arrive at 5.275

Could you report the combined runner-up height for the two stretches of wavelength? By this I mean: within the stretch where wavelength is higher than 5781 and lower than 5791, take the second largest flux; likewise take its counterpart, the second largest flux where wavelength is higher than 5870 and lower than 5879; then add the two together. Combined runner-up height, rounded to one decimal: 12.4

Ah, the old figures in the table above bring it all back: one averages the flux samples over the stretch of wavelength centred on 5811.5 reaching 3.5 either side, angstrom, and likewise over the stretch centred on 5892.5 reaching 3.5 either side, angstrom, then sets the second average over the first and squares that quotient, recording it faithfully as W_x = 0.15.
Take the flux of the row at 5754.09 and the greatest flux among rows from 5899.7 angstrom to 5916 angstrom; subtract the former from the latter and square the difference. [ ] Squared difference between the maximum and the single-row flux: 0.13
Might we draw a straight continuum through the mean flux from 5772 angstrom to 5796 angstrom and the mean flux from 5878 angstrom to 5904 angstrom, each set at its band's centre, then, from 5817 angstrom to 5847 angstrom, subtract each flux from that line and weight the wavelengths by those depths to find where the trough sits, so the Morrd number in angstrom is 5833.1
